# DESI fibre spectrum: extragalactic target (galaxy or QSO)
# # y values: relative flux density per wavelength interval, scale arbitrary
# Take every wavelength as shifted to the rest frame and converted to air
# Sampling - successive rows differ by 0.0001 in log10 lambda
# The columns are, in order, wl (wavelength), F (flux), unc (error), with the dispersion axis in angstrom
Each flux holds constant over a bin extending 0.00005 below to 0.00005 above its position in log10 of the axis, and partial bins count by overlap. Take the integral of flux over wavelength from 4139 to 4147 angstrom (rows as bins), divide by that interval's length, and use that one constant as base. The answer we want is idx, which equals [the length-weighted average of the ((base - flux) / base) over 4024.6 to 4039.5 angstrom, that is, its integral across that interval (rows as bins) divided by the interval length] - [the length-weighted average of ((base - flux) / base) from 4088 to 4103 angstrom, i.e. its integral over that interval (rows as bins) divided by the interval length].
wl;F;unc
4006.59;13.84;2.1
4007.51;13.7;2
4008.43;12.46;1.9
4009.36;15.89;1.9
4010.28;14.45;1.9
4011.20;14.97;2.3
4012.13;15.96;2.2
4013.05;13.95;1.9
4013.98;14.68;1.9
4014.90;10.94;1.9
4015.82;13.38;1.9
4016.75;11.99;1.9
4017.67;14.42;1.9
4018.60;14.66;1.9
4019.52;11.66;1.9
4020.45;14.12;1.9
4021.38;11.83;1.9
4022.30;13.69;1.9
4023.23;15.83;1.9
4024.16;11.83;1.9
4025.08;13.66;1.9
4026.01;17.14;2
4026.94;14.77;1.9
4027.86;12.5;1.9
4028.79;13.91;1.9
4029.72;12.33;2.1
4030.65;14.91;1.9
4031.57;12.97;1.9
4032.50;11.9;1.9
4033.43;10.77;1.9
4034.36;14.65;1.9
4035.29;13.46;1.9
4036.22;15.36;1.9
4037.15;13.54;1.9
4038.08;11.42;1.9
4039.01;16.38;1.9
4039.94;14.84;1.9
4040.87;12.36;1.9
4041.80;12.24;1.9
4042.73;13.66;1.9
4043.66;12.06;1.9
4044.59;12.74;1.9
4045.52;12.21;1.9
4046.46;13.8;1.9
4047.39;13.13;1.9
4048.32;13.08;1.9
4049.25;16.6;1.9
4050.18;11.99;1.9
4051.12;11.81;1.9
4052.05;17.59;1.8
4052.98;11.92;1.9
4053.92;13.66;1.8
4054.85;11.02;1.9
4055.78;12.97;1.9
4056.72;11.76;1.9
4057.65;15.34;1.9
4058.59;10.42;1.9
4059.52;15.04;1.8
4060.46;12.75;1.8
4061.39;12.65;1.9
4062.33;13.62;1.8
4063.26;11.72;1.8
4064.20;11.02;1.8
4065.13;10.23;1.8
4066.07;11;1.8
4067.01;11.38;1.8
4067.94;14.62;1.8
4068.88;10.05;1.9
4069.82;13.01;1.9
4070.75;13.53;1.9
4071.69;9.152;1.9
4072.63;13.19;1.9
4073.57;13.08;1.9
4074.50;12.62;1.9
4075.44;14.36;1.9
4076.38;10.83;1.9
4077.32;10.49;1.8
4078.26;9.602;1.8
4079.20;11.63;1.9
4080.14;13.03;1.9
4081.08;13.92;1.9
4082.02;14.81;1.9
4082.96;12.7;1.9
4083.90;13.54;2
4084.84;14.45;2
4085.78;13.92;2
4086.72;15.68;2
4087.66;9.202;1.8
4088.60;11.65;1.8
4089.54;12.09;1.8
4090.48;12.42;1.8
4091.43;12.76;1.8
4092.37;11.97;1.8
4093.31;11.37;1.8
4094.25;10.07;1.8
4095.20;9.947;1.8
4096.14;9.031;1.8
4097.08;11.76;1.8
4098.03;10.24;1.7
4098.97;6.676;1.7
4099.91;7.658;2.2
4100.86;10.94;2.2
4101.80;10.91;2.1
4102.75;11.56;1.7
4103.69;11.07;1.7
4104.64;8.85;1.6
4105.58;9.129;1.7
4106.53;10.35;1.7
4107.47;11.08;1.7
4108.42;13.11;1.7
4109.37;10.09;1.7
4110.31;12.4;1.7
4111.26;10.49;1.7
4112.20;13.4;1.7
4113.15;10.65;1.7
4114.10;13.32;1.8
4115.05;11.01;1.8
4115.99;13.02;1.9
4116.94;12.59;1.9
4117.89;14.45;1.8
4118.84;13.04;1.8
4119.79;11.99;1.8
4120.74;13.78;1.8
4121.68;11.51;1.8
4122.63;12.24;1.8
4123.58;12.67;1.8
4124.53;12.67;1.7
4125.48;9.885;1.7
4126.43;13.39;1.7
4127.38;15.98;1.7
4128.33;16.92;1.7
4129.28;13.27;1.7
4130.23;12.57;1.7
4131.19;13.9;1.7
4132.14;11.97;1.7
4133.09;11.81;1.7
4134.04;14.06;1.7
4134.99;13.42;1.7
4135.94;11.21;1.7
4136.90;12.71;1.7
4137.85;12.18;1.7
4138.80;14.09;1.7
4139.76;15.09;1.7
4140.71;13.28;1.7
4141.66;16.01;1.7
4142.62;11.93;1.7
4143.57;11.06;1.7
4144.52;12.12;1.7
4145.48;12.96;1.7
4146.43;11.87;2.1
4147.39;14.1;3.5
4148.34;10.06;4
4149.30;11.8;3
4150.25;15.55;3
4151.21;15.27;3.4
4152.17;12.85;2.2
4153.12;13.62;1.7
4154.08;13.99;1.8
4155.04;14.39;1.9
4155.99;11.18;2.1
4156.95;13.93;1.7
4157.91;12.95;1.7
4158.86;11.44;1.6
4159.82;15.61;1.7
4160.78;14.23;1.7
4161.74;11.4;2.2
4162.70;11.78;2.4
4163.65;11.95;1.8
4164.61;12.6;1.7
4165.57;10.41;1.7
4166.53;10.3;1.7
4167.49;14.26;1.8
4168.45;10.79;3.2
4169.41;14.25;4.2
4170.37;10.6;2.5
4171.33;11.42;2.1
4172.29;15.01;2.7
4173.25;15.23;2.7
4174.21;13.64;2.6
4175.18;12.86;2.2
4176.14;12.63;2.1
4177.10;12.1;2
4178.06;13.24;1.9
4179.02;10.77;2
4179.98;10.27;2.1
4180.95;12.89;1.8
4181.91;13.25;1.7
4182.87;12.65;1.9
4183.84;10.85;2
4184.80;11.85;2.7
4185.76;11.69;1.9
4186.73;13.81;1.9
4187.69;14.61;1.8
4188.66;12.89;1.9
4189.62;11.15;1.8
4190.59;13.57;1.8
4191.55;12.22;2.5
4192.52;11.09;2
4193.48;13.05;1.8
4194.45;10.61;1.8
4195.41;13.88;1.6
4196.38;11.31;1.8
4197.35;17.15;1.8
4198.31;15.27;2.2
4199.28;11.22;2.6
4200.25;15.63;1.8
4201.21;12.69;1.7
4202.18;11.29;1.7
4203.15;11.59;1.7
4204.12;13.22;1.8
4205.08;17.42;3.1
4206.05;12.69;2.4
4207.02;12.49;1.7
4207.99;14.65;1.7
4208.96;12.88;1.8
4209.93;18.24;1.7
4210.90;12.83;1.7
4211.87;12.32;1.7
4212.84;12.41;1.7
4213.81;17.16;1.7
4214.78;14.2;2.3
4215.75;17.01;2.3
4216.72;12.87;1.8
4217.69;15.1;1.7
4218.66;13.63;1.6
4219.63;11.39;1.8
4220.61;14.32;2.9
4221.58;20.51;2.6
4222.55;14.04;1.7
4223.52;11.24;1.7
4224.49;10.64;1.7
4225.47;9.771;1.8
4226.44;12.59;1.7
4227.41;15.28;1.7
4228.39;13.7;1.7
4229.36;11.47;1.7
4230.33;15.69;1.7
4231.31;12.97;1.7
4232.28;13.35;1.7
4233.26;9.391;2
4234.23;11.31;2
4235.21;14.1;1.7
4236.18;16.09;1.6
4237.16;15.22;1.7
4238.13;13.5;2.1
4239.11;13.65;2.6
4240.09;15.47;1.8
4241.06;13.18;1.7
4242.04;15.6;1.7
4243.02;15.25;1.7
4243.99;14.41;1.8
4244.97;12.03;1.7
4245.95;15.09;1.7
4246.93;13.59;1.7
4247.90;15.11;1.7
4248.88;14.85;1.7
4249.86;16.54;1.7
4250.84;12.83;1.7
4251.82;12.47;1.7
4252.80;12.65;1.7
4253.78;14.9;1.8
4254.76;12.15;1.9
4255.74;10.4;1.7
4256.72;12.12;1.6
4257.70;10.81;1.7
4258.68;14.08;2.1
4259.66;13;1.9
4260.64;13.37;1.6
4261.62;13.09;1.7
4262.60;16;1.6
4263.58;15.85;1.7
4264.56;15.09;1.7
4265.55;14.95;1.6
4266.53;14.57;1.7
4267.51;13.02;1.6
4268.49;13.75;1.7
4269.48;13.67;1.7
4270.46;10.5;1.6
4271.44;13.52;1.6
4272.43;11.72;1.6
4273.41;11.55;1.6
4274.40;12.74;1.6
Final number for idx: -0.23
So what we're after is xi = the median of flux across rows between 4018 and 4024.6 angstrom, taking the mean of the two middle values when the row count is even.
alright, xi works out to 14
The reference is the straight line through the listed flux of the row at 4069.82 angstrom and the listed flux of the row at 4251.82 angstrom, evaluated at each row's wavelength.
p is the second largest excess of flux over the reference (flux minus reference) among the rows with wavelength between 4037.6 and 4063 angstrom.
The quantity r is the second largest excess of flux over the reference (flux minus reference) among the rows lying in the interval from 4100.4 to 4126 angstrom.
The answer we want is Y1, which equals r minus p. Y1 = -2.6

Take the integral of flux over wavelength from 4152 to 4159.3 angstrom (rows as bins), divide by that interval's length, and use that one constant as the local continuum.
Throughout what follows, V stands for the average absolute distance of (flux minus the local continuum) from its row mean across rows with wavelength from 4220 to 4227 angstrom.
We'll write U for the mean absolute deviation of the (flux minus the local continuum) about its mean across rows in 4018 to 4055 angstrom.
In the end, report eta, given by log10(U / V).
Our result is -0.27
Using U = 1.36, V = 2.6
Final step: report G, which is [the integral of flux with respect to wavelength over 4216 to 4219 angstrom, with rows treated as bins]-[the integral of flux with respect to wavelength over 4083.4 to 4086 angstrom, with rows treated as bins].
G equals 6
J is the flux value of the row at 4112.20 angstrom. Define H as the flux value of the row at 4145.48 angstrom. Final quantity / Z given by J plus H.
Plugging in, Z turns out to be 26.4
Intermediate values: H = 12.96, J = 13.4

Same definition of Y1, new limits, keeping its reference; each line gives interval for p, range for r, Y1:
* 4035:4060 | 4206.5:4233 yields 2.1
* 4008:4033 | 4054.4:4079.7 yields -0.8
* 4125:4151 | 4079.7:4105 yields -1.4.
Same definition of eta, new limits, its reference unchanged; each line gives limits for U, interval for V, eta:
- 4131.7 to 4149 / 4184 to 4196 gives 0.04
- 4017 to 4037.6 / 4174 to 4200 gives 0.01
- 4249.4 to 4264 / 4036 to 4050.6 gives 0.06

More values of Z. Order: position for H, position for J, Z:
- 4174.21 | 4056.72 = 25.4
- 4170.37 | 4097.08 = 22.4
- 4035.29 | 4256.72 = 25.6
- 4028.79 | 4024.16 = 25.7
